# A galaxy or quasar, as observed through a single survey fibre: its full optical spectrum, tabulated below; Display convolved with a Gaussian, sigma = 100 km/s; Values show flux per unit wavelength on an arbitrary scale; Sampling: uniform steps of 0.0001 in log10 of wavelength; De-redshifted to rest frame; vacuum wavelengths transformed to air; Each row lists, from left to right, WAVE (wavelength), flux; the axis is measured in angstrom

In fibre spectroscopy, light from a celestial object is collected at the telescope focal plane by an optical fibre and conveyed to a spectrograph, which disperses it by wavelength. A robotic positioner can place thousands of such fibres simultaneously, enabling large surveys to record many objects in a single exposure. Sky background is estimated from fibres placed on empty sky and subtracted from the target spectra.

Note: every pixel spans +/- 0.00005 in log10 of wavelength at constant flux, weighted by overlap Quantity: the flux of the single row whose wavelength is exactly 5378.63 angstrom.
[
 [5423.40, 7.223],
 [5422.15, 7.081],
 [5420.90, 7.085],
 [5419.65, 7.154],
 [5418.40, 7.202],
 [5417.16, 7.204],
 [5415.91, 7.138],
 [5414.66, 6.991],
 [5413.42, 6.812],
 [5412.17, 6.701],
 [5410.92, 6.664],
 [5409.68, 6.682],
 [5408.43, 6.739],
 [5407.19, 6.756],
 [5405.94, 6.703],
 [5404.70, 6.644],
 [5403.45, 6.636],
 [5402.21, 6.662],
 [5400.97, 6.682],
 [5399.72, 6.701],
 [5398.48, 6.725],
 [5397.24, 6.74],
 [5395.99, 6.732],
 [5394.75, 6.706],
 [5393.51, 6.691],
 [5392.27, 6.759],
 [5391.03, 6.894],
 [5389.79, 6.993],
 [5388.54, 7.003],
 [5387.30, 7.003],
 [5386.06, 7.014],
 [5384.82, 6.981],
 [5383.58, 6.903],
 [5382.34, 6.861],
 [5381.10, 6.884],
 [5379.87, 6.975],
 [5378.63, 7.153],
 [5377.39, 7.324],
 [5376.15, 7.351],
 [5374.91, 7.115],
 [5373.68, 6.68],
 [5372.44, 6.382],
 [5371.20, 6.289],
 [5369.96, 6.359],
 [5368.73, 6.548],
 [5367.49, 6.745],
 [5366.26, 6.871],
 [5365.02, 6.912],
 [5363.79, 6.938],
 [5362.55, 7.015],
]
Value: 7.153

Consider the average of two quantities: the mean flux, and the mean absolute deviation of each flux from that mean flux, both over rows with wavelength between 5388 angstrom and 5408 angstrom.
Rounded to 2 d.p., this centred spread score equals 3.42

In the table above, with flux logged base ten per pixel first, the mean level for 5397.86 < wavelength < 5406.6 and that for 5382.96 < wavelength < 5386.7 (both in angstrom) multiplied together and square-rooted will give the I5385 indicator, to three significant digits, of 0.834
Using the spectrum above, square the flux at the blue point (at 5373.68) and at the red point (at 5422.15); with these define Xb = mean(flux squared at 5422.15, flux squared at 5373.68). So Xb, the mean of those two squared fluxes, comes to 47.4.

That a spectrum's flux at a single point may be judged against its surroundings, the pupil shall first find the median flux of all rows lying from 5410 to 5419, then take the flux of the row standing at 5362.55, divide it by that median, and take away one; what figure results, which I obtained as 0.00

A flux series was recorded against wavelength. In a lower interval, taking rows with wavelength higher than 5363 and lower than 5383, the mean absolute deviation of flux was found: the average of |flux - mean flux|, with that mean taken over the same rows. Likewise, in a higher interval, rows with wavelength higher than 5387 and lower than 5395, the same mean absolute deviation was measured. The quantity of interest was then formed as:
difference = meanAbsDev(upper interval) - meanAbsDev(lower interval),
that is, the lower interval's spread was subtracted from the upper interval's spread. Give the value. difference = -0.13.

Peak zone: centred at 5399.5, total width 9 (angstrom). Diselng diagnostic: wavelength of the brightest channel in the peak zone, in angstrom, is 5397.24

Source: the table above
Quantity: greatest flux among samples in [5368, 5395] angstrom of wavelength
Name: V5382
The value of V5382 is 7.351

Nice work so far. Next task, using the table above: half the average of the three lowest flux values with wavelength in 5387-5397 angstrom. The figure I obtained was 3.355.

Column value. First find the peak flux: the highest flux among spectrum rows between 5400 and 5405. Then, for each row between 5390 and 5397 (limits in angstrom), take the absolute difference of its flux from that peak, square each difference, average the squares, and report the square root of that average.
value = 0.10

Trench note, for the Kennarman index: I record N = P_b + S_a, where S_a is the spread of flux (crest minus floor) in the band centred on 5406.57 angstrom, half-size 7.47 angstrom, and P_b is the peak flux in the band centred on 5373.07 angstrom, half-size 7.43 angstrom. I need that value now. 7.53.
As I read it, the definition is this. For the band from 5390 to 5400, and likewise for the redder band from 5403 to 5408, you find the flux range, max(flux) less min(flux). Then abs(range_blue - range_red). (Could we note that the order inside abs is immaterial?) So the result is 0.1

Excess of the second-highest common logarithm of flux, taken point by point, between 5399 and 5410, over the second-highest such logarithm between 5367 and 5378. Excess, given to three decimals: -0.036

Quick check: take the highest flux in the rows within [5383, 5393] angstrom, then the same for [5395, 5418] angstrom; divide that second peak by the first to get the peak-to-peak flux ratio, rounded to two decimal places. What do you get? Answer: 1.03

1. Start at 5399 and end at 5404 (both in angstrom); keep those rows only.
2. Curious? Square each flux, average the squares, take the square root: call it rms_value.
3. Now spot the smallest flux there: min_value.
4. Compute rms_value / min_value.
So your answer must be 1.01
